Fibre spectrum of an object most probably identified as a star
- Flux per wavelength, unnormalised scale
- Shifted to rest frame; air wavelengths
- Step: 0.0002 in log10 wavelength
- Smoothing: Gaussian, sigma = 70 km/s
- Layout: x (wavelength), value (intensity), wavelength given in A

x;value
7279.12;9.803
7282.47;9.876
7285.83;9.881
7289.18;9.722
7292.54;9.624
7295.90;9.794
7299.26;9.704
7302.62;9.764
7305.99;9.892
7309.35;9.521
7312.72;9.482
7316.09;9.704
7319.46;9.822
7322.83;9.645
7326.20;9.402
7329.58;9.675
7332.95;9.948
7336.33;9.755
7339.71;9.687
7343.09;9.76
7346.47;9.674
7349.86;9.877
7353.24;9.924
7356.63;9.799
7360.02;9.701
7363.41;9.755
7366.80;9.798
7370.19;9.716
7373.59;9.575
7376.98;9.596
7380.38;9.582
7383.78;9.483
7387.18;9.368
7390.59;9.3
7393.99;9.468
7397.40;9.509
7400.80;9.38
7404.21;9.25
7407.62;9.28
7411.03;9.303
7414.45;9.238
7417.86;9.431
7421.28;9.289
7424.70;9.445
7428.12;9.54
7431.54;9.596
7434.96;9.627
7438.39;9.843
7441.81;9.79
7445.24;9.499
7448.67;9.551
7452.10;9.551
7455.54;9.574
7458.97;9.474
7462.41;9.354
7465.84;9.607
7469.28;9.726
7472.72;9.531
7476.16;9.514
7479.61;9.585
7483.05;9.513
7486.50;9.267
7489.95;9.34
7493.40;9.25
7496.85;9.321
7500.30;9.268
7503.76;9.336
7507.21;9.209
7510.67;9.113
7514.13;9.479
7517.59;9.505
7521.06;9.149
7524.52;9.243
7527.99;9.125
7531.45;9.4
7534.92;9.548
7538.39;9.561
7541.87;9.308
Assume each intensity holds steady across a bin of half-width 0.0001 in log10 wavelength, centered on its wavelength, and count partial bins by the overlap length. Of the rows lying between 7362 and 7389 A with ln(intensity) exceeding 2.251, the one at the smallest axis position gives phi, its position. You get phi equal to 7363.41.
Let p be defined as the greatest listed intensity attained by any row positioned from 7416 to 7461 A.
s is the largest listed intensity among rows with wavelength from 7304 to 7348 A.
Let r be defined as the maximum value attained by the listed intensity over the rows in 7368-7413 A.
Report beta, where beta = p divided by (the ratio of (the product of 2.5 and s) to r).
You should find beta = 3.85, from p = 9.843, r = 9.716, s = 9.948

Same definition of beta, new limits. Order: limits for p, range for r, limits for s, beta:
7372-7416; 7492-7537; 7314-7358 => 3.68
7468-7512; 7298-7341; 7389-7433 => 4.03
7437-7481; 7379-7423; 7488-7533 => 3.97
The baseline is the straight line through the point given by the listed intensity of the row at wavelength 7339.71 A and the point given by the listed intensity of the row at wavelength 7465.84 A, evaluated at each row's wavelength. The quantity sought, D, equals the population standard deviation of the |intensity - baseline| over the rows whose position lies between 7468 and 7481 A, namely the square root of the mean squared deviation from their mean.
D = 0.04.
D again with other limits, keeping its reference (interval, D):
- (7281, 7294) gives 0.06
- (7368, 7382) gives 0.02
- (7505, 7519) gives 0.17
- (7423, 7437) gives 0.07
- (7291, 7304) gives 0.03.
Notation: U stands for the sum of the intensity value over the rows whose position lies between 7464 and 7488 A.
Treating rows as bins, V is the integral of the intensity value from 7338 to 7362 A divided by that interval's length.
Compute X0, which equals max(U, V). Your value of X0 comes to 66.7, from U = 66.7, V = 9.77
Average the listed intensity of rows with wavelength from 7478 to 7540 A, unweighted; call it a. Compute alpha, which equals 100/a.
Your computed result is 10.7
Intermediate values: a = 9.35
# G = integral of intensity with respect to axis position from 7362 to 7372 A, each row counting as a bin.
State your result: 98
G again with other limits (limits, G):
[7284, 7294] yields 97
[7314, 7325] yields 107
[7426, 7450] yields 231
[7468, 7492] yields 228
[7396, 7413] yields 159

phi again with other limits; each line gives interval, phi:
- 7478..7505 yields 7479.61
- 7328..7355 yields 7329.58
